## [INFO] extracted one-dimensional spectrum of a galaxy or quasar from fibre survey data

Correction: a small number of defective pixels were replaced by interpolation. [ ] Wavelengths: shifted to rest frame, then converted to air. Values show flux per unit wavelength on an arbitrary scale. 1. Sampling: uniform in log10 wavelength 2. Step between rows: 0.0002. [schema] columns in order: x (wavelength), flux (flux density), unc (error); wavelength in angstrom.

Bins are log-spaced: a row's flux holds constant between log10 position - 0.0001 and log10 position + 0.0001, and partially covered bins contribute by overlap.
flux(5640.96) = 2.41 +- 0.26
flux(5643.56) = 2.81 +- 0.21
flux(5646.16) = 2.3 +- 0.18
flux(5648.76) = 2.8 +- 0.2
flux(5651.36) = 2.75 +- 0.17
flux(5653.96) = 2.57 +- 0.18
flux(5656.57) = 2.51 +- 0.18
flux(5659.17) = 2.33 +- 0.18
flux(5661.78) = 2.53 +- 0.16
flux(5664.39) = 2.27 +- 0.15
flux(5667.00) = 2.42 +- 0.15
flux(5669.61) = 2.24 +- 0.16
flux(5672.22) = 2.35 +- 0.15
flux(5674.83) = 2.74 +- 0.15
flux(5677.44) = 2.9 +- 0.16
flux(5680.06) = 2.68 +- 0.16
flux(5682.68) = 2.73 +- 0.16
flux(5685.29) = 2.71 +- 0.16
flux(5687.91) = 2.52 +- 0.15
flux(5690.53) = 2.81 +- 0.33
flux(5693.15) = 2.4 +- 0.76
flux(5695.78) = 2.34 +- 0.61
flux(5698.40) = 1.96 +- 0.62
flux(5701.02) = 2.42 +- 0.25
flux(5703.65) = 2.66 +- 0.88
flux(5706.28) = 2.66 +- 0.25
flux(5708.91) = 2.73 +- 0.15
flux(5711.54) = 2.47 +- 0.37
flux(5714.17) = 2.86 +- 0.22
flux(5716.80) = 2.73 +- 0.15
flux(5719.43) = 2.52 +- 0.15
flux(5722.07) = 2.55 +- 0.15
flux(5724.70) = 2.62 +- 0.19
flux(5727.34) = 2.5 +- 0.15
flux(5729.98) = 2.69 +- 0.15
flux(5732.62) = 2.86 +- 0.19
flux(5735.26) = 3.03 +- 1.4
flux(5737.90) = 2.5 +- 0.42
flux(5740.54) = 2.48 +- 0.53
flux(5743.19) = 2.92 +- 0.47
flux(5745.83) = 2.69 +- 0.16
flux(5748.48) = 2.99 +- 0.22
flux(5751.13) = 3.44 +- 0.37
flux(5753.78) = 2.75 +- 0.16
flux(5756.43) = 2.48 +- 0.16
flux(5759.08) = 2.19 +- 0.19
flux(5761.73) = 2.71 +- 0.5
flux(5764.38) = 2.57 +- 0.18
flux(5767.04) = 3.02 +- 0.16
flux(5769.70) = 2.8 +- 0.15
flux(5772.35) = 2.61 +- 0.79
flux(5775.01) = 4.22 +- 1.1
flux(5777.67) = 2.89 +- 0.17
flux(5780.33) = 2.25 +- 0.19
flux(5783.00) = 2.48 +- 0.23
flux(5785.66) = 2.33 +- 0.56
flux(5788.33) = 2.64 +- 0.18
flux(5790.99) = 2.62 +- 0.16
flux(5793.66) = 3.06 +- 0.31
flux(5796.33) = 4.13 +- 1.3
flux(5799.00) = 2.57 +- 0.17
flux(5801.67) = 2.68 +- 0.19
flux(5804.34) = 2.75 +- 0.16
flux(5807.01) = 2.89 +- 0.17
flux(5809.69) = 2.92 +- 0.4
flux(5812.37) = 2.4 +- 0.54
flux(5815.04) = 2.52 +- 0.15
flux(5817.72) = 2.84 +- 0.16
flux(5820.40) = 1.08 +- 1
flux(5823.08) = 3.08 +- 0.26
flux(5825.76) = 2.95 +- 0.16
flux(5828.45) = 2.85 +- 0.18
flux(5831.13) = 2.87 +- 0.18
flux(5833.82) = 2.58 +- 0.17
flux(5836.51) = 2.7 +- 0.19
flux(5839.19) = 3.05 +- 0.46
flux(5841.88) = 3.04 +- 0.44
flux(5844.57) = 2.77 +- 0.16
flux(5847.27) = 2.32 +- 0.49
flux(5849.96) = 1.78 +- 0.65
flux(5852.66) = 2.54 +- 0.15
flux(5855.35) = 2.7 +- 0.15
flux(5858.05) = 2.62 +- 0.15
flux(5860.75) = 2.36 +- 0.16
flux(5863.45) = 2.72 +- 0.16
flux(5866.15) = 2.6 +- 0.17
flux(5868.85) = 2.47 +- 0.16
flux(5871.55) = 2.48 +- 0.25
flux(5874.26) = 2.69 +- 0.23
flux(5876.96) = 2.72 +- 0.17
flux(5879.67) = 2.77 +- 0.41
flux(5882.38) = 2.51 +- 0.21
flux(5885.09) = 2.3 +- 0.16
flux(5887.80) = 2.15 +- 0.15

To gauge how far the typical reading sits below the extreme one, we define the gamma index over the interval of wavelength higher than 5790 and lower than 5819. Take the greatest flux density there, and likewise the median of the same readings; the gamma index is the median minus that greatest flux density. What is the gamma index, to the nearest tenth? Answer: -1.4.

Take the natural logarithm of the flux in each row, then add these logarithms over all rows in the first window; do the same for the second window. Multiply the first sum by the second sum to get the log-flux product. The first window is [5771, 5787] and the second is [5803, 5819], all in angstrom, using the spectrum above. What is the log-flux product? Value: 36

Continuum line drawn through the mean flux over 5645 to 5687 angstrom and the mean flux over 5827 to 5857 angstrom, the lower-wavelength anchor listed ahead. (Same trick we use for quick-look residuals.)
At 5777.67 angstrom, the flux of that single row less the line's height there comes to 0.27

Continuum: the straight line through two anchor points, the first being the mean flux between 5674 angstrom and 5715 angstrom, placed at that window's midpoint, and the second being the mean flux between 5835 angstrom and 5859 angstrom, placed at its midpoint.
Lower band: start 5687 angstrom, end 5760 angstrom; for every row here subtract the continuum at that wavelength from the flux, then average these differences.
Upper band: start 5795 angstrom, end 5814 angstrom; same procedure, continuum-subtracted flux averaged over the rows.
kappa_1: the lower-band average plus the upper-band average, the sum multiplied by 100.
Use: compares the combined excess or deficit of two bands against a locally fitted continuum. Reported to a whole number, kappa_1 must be 33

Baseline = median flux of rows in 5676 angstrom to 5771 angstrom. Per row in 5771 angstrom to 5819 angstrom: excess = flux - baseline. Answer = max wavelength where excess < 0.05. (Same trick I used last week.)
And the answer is 5815.04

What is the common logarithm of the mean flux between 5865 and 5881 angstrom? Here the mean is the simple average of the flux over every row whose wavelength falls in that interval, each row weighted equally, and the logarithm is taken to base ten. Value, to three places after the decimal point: 0.419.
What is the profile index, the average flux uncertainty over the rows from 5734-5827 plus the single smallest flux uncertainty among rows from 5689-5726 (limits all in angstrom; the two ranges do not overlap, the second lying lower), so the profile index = 0.53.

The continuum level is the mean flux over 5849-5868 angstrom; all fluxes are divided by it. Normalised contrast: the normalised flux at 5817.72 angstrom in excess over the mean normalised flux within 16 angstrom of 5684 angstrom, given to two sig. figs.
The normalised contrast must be 0.12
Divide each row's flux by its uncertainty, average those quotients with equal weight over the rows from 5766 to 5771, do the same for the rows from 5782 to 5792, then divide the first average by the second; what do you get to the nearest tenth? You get 1.6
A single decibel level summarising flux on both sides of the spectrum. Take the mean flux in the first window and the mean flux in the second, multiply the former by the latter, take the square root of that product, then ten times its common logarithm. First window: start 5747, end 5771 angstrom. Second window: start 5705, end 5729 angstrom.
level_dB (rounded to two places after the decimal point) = 4.31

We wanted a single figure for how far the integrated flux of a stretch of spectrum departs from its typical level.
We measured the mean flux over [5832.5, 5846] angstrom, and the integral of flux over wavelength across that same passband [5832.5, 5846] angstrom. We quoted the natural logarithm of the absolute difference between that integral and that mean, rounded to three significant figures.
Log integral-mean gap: 3.56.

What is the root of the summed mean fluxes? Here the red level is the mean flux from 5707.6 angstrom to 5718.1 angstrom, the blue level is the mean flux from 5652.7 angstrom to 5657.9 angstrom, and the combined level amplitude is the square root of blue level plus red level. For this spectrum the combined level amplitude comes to 2.29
